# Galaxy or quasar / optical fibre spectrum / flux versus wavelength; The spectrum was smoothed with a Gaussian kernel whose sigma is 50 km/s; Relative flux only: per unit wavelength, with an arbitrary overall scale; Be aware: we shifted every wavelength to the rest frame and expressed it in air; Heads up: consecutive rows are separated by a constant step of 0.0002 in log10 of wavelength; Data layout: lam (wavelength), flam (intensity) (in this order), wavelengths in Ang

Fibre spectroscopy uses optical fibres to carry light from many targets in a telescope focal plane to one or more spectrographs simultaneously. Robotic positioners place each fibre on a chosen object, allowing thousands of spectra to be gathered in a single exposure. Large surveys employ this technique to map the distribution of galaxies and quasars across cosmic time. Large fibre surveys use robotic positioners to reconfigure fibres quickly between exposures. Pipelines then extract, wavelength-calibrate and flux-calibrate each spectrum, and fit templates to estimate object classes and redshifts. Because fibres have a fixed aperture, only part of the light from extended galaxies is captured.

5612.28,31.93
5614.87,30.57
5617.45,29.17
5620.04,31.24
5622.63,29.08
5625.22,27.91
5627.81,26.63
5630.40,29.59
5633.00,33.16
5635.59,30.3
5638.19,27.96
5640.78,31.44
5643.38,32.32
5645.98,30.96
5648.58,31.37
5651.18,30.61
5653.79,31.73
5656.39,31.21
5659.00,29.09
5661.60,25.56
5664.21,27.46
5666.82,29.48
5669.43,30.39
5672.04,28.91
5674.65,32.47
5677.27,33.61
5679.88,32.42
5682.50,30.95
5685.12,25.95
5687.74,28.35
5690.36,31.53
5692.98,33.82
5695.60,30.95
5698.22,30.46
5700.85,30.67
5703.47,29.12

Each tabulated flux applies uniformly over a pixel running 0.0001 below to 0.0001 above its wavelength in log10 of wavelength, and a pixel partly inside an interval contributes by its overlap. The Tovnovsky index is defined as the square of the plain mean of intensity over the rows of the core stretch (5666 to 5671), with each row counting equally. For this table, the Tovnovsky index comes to 896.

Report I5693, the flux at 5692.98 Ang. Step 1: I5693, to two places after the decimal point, 33.82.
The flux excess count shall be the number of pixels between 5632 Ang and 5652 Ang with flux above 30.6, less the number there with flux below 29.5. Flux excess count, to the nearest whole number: 5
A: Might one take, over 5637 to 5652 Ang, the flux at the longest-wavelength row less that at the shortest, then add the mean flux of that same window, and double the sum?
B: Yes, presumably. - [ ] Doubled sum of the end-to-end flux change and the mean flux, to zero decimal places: 67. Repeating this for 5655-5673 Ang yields 53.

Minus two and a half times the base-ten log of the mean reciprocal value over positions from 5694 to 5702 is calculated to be 3.72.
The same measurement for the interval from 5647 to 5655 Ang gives 3.74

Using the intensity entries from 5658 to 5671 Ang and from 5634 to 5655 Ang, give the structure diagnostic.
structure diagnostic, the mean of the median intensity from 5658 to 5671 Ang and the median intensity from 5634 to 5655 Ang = 30.1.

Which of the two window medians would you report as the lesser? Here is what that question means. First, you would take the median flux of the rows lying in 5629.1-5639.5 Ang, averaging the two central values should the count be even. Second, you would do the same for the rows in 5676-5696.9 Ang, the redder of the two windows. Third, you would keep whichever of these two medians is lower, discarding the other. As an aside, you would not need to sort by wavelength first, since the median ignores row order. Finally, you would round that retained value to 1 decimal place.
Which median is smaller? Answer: 29.9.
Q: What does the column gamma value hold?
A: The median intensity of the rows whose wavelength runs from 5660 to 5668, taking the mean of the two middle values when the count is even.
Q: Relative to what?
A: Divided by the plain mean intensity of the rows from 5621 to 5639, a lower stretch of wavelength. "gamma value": 0.94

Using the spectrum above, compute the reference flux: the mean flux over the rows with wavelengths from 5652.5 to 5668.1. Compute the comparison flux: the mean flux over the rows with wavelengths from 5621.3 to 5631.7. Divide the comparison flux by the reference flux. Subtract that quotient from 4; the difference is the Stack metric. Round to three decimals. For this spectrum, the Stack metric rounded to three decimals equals 3.027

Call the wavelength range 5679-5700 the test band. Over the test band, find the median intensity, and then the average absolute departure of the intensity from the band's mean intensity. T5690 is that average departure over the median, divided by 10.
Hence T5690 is 0.0056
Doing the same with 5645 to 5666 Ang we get 0.0058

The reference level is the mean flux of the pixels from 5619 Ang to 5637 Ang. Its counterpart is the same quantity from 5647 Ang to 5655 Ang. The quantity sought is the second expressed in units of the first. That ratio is 1.05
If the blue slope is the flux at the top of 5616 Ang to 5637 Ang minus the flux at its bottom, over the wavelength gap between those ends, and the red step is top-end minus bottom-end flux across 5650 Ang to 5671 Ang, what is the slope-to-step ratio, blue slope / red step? -0.28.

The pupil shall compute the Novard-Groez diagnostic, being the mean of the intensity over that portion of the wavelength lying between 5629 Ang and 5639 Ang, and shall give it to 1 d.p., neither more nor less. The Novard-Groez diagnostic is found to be 30.3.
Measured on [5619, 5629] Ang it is 28.7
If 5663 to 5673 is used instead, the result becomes 29.1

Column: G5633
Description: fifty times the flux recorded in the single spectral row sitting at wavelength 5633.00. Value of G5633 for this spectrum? 1658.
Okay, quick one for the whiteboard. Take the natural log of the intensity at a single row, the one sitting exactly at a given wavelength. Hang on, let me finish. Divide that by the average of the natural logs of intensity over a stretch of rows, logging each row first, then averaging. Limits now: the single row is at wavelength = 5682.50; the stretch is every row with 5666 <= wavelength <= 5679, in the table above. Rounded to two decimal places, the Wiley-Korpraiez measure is 1.00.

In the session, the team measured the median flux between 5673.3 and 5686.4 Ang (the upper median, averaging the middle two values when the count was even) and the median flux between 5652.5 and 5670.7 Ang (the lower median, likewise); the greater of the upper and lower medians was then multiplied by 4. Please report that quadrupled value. 129.7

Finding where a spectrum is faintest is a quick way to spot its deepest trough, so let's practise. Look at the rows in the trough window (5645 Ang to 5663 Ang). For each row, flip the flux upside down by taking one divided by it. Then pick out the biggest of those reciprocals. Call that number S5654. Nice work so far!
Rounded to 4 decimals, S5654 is 0.0391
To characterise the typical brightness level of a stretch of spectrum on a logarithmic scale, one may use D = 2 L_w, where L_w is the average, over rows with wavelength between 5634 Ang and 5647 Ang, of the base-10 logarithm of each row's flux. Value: 2.97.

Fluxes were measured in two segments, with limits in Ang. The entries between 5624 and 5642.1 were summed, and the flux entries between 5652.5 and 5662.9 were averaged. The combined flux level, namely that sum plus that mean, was 236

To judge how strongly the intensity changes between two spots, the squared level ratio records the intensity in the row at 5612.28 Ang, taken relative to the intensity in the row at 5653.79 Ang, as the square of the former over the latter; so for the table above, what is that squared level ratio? 1.01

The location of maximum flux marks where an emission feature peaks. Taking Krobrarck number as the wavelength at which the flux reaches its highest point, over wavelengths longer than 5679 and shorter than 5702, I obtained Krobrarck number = 5692.98 Ang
